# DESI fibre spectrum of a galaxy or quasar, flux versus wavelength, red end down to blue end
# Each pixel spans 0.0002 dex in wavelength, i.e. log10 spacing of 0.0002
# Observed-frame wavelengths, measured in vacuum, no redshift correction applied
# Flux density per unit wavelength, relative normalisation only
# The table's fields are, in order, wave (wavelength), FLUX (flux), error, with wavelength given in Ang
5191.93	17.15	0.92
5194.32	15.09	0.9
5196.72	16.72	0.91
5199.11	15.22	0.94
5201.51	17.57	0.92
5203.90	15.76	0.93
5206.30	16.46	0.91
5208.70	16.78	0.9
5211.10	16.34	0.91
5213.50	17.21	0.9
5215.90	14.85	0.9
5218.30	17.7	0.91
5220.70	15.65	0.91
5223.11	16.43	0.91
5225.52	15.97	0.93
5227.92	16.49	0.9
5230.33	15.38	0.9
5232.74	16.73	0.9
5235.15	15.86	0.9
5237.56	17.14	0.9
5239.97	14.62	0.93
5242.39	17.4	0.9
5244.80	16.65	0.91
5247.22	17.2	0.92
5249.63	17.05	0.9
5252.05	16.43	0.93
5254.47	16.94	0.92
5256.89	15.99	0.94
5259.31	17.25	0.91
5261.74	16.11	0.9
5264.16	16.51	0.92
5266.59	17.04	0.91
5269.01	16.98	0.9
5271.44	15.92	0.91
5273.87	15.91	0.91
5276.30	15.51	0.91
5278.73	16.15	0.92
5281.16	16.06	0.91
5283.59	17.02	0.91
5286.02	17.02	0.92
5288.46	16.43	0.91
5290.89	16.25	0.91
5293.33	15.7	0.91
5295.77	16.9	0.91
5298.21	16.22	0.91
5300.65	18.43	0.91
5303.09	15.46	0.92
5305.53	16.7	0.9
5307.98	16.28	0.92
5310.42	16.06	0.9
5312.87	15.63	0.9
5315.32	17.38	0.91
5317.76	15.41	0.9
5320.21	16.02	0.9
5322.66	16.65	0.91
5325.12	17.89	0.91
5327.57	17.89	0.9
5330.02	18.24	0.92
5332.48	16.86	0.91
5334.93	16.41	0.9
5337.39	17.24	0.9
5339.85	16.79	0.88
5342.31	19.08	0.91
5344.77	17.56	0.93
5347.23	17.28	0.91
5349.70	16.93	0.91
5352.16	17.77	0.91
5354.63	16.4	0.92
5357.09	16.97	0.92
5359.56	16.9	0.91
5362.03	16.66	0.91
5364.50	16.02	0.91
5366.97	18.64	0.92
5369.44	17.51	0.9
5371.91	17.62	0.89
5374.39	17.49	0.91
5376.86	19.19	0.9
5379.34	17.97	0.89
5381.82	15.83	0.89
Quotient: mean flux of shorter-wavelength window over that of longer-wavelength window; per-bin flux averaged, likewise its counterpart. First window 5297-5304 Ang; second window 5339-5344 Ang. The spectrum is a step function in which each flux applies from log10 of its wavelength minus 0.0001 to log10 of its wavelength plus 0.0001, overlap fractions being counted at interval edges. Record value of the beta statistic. 0.93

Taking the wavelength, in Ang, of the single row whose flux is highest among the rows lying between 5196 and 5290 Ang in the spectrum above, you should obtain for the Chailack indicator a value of 5218.30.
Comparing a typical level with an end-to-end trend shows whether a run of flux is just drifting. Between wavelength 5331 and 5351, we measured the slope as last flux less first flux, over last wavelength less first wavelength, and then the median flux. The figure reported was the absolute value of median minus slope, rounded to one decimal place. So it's 17.1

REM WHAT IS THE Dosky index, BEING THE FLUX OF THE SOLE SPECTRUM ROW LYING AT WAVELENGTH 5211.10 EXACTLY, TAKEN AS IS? 16.34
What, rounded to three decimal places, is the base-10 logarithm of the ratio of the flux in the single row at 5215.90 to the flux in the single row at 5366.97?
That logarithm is -0.099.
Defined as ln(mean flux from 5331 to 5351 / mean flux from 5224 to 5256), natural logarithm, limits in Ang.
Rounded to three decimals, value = 0.049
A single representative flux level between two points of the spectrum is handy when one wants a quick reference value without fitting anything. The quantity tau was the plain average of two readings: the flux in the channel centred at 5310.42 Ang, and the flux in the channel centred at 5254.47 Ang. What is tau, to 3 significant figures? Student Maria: 16.5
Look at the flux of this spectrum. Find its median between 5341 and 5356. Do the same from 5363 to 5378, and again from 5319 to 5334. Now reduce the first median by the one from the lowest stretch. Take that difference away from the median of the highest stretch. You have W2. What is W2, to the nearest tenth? 17.5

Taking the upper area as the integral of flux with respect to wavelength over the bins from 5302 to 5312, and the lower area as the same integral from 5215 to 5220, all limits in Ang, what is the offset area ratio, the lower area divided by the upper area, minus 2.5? -2.0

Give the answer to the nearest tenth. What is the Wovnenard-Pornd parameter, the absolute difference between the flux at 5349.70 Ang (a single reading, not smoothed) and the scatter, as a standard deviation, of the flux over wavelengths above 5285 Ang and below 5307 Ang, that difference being 16.1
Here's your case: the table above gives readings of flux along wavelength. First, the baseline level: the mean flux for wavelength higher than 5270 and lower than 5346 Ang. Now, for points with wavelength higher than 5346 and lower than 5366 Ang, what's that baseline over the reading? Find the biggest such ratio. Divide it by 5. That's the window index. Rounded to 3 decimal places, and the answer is 0.208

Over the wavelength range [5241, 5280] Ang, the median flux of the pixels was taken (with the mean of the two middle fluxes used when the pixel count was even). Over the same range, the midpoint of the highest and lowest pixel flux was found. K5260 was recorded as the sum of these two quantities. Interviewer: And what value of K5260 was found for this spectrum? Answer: 33.0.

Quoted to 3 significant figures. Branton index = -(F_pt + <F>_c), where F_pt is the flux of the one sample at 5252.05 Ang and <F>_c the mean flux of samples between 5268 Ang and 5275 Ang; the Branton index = -32.7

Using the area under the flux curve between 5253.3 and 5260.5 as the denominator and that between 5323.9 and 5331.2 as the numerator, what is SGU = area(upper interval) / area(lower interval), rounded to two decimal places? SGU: 1.09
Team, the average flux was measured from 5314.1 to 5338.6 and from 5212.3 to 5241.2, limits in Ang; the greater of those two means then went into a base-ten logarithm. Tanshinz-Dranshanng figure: 1.23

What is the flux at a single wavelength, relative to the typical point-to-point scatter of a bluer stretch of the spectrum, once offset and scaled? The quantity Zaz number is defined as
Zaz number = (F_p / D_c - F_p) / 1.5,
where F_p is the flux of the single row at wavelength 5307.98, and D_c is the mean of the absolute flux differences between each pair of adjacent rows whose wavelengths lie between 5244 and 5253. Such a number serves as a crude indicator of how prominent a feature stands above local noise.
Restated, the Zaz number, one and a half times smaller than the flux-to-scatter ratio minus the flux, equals 14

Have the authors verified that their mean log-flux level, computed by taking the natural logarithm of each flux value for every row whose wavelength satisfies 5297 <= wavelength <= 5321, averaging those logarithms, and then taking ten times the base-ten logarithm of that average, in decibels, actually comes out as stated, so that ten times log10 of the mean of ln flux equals 4.46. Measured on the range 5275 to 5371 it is 4.51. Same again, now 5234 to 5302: 4.48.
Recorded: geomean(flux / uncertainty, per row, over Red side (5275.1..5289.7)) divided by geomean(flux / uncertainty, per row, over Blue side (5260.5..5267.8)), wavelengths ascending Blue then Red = 0.985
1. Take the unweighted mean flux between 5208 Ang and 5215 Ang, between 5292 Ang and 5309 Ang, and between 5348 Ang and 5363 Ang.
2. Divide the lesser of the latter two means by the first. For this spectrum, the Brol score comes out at 0.99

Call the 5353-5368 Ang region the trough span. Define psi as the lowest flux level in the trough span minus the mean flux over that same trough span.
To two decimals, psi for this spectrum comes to -0.91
